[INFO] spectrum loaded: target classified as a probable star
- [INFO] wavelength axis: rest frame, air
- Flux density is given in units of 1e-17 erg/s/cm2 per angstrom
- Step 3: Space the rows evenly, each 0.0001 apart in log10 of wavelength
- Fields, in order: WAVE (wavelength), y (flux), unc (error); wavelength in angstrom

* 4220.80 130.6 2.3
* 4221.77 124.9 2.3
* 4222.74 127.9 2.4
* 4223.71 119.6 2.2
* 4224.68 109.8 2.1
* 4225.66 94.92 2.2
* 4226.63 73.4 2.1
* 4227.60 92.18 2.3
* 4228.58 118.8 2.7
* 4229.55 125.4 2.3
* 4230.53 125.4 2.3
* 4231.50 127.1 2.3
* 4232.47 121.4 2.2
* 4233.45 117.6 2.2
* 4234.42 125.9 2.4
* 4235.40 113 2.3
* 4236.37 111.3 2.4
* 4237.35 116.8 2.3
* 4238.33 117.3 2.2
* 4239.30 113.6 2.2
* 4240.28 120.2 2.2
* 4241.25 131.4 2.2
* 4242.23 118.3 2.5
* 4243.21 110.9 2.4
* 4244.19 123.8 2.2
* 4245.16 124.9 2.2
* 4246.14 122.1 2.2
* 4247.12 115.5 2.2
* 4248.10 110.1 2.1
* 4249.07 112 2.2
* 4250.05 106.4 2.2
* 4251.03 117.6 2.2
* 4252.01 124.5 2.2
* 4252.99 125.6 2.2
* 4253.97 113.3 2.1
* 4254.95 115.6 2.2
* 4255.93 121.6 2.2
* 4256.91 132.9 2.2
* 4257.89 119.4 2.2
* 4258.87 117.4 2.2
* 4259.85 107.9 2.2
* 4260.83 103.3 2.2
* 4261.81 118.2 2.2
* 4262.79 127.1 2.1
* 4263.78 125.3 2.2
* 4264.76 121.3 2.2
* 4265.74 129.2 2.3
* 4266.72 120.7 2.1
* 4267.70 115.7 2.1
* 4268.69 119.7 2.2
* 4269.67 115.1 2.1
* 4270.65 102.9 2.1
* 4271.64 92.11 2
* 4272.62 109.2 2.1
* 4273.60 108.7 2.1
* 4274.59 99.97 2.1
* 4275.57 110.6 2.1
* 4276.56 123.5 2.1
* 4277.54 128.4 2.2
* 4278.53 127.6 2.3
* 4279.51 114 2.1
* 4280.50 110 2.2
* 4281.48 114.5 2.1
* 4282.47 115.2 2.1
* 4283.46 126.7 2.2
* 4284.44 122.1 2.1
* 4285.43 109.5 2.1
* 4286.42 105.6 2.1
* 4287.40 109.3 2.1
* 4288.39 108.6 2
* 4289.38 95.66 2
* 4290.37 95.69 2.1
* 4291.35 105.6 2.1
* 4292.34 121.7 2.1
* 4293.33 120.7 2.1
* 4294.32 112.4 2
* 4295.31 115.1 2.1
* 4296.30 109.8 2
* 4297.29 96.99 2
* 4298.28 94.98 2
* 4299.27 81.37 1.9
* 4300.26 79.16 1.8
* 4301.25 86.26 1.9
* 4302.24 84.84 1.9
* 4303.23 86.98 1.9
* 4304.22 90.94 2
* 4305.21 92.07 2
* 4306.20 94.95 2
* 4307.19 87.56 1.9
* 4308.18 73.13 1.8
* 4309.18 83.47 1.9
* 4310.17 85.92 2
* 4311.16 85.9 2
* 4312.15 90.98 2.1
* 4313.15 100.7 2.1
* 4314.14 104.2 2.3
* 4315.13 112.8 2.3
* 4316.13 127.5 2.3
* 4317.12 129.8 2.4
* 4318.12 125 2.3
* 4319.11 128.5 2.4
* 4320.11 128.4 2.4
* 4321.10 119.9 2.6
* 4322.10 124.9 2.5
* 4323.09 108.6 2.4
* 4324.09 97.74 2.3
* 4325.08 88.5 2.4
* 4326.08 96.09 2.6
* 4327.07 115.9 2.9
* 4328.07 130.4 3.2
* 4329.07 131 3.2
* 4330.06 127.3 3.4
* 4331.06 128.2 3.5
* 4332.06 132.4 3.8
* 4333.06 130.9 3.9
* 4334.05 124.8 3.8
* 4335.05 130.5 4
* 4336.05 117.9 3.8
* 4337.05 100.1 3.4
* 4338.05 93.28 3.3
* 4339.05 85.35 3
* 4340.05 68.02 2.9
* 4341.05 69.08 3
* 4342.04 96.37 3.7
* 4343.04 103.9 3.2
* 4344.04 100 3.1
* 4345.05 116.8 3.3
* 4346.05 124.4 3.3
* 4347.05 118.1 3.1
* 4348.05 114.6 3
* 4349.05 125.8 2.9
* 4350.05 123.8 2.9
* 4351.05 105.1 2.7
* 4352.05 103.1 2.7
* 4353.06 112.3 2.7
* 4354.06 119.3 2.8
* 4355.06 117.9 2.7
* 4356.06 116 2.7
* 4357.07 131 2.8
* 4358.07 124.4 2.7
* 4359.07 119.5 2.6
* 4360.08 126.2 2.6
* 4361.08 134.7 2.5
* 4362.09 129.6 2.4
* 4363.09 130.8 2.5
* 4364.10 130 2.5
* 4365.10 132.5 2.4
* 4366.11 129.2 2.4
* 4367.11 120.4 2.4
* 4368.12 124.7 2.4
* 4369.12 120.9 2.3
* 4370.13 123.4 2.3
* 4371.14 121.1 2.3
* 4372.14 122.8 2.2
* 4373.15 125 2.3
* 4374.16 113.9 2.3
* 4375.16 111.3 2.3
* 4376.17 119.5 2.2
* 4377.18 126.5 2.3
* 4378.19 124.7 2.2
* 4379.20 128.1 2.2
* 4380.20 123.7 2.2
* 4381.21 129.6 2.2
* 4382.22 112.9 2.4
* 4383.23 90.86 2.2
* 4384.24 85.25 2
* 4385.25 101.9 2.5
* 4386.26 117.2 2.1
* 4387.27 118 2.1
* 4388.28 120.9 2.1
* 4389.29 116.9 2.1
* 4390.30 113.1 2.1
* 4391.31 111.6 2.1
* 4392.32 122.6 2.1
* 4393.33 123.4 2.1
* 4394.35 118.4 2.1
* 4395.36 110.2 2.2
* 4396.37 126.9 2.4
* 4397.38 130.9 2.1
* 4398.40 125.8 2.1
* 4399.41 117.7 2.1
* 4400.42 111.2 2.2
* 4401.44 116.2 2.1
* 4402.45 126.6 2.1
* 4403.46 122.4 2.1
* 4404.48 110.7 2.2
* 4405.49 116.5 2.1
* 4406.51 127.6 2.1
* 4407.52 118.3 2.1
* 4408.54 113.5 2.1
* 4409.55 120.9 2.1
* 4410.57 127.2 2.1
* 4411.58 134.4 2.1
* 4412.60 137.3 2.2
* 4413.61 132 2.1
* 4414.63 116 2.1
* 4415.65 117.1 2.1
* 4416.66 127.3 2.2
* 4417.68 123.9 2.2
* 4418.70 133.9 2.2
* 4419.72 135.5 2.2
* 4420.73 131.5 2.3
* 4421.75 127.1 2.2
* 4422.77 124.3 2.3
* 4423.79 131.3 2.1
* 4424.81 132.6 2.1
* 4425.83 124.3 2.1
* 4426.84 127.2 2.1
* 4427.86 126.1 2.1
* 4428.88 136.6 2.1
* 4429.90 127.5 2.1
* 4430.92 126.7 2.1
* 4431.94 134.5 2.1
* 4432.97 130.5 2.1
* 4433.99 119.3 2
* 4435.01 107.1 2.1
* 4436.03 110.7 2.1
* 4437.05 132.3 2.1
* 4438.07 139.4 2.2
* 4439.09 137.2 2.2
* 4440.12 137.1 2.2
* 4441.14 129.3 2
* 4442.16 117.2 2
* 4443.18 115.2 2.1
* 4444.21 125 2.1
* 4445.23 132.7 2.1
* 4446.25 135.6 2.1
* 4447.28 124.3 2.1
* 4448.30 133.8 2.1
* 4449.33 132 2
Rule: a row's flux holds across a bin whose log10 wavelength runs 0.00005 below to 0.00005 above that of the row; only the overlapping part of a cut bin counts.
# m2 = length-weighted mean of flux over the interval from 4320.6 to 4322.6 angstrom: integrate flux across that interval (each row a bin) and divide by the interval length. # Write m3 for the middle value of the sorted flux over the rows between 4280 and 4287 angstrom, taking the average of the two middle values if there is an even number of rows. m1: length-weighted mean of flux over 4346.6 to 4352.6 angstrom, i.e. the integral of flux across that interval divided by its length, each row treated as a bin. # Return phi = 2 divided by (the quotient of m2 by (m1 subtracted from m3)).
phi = -0.01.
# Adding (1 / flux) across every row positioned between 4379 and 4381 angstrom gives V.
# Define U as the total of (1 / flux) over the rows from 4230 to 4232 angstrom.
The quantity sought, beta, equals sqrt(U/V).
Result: 1.00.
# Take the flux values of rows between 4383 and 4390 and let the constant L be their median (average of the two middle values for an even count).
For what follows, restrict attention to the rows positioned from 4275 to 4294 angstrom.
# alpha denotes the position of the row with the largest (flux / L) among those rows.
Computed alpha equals 4277.54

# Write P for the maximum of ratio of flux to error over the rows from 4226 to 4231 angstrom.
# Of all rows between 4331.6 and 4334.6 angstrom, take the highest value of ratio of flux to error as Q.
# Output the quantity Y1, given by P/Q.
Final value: 1.56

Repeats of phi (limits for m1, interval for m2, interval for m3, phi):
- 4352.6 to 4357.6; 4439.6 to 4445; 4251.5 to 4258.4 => 0.03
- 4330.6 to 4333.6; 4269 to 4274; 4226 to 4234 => -0.20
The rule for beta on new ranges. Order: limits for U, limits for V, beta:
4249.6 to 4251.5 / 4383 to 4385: 0.89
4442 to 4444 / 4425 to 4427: 1.04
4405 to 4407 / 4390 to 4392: 0.96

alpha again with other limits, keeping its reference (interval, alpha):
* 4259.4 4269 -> 4265.74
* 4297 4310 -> 4297.29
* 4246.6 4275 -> 4256.91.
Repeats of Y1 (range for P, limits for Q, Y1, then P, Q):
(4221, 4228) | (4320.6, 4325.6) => 1.09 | 54.4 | 50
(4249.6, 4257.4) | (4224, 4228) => 1.16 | 60.4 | 52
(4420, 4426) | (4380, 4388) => 1.07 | 63.1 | 59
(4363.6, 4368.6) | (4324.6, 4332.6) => 1.35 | 55.2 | 41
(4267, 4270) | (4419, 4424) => 0.88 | 55.1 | 63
